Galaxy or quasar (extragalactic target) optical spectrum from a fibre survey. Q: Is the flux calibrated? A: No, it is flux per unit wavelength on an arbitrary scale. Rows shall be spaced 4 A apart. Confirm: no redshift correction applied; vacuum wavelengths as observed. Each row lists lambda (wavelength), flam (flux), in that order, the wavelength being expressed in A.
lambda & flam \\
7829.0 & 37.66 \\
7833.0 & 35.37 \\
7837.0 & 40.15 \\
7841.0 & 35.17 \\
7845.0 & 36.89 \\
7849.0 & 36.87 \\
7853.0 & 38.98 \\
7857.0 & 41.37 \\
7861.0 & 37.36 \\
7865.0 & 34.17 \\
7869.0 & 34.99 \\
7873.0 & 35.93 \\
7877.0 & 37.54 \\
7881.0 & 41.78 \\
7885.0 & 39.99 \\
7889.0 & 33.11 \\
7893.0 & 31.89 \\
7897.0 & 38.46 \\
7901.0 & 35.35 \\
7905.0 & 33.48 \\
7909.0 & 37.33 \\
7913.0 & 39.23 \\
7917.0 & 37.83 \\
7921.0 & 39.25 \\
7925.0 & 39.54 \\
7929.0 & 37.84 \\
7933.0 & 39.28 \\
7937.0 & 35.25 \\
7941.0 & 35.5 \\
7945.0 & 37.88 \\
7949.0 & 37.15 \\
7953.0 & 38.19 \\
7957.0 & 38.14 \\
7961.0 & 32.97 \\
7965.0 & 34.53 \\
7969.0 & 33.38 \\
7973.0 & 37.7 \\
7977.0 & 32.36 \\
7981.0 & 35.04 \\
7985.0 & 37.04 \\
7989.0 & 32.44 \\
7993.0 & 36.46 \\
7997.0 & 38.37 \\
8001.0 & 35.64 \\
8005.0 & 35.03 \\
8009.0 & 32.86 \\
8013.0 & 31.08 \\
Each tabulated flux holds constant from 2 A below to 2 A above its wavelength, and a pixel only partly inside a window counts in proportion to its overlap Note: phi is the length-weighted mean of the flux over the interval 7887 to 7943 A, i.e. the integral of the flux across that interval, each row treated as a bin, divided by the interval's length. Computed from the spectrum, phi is 36.7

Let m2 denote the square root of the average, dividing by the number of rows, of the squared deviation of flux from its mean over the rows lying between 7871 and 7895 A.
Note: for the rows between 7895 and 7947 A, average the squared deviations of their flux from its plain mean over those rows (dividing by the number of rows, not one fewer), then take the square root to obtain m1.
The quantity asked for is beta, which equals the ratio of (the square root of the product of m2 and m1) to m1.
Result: 1.38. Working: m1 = 1.85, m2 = 3.51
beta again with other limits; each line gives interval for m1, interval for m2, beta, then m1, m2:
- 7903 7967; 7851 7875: 1.10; 2.04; 2.46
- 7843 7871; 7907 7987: 0.98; 2.23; 2.15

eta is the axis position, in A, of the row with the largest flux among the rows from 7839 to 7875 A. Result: 7857.0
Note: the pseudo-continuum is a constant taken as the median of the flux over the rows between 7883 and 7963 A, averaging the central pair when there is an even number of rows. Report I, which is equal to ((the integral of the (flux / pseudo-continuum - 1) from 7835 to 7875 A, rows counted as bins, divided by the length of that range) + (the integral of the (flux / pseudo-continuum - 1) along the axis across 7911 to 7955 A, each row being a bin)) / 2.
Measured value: 0.0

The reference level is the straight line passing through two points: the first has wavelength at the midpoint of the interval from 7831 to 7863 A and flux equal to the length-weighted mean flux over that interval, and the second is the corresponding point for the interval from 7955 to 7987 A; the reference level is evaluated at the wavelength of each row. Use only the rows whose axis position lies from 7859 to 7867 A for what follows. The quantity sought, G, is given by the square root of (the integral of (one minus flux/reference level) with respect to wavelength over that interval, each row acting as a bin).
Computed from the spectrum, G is 0.60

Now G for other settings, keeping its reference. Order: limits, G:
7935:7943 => 0.32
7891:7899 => 0.59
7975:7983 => 0.54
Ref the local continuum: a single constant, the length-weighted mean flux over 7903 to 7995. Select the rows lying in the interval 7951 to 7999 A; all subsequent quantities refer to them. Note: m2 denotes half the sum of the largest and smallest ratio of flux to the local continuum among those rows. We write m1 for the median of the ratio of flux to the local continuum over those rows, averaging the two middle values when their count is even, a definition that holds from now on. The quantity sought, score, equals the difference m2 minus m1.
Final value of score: -0.011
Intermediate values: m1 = 0.981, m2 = 0.97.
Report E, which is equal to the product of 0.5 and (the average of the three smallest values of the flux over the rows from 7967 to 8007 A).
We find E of 16.4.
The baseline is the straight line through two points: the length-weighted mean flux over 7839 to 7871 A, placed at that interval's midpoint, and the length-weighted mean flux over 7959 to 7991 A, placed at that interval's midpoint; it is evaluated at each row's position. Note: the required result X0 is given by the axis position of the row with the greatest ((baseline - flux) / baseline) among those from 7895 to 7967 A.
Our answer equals 7905.0 A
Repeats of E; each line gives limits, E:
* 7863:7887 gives 17.5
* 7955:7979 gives 16.5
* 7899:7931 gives 17.7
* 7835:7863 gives 18.2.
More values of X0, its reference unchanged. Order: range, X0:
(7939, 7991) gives 7977.0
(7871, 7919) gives 7893.0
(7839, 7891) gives 7889.0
